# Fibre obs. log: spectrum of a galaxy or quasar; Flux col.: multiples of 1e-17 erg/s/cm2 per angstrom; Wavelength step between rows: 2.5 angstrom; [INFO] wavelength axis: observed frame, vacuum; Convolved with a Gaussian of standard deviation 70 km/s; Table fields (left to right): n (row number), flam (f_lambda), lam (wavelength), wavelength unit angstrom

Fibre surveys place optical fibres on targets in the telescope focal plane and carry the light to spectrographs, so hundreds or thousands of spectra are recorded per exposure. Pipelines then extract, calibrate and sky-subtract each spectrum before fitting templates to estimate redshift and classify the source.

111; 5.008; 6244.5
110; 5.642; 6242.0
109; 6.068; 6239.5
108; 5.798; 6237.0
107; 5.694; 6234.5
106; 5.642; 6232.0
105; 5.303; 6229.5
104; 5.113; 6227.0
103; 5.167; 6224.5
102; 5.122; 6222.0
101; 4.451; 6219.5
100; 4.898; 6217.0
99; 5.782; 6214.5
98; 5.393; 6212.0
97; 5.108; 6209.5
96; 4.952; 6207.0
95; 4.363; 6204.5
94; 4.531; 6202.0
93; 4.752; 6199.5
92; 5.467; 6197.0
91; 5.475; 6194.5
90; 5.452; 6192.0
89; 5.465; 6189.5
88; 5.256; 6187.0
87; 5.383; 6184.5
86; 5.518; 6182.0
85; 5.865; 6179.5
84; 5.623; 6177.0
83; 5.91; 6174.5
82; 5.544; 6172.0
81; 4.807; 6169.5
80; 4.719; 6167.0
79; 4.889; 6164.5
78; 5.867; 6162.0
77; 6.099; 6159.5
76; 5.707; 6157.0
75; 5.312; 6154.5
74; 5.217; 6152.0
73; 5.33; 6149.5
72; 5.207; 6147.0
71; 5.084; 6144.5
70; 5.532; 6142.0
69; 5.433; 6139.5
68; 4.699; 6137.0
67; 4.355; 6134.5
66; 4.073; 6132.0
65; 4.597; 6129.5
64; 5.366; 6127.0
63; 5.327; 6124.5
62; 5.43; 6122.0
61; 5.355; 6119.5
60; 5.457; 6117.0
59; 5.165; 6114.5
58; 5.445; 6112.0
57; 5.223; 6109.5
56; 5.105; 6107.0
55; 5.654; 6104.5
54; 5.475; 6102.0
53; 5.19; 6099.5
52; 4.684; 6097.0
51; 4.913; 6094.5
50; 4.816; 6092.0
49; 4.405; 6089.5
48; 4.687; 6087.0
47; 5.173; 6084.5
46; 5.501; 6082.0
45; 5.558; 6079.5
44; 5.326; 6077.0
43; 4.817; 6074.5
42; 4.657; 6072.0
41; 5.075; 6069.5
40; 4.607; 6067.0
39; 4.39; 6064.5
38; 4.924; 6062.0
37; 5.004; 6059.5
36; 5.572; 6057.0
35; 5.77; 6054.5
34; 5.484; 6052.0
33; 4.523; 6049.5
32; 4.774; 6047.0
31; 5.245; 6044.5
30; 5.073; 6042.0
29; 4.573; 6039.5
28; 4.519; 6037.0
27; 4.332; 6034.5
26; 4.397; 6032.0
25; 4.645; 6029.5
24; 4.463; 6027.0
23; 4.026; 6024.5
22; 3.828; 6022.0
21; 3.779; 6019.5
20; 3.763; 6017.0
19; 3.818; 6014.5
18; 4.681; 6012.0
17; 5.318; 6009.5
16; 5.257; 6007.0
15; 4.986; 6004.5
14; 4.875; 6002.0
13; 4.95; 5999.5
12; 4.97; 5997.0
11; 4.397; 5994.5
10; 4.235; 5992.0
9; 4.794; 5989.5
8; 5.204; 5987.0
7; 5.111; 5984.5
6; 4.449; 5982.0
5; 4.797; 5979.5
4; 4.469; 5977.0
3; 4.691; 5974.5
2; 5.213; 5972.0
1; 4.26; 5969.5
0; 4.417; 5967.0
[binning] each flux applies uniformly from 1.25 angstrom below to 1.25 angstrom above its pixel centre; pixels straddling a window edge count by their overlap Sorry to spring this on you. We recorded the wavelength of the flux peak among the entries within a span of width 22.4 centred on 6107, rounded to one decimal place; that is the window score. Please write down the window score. 6104.5 angstrom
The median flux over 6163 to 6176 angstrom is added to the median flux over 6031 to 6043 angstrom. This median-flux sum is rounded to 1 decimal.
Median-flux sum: 9.4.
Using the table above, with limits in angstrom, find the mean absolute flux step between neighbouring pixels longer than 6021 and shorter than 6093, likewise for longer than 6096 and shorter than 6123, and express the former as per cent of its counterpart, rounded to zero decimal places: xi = 123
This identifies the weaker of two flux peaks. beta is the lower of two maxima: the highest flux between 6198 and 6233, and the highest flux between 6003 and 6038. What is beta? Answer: 5.32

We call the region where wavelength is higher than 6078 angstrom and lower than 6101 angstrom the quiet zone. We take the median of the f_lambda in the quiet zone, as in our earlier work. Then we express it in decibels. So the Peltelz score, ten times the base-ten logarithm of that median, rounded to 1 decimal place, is 6.9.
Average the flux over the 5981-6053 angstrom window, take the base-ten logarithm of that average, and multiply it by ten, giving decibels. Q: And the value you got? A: 6.66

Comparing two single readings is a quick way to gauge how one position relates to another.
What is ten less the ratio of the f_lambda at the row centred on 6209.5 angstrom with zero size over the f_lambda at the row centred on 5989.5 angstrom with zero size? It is 8.935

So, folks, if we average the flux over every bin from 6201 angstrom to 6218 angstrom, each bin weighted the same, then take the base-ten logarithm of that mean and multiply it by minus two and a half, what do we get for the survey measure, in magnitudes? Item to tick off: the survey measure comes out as -1.75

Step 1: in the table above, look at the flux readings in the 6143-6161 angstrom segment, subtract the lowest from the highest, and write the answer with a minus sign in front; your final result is -1.0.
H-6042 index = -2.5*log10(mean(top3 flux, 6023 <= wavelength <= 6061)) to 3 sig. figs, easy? -1.87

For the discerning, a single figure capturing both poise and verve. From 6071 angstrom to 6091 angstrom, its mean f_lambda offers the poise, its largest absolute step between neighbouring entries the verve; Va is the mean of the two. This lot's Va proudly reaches 2.76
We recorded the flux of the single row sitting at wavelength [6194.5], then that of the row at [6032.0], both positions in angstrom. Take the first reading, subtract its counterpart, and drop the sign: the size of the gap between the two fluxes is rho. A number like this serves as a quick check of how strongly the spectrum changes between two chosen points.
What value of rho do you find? 1.1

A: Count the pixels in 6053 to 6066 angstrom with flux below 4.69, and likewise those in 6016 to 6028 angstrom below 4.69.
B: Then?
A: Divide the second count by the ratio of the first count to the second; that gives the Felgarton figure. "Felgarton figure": 25.0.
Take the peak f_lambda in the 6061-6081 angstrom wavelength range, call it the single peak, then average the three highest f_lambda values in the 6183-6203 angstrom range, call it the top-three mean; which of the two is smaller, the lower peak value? 5.5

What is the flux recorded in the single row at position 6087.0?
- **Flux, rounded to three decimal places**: 4.687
